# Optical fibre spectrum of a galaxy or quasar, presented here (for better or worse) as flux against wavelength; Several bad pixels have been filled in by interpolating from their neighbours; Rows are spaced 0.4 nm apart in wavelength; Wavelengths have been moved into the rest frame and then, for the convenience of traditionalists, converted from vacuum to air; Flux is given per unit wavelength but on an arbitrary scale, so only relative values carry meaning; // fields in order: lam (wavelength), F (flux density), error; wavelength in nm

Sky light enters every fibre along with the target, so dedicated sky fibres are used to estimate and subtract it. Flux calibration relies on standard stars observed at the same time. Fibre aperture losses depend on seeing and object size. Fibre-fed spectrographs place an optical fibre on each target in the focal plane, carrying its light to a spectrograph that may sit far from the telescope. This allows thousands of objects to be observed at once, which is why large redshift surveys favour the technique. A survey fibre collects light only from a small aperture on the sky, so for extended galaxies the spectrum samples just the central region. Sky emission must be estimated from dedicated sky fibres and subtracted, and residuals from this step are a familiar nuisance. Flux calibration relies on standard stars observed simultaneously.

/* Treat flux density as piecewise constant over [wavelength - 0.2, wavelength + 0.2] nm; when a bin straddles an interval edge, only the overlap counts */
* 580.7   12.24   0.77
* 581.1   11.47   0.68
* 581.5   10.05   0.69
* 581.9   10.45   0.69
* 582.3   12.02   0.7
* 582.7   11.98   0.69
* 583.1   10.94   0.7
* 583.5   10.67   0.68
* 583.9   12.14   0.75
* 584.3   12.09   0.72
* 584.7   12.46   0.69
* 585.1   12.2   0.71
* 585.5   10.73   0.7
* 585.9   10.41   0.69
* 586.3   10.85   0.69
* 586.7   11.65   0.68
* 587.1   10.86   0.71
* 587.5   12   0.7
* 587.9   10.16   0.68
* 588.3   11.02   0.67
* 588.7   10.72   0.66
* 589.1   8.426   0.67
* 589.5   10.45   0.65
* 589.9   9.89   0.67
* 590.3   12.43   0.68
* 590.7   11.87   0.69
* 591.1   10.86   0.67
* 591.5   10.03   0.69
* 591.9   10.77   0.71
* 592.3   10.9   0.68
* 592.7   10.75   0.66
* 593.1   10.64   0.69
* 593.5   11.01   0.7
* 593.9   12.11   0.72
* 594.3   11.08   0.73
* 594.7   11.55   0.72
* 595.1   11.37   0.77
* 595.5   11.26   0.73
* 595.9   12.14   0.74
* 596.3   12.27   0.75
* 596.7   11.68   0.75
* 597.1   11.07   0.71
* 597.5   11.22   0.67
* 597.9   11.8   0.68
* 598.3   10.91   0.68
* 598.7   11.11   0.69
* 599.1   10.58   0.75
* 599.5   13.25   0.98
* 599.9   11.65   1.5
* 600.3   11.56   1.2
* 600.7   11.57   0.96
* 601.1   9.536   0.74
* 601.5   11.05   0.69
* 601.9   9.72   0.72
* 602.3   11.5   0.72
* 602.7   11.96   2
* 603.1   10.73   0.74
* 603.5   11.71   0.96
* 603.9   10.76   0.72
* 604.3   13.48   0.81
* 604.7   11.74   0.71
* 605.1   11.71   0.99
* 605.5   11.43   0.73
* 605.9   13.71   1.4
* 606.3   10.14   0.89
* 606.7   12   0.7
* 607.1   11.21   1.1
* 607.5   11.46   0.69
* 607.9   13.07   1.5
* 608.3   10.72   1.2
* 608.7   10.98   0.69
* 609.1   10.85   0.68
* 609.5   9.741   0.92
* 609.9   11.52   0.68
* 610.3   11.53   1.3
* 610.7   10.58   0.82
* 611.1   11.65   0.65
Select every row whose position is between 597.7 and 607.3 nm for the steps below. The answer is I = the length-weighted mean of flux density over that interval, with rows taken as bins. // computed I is 11.5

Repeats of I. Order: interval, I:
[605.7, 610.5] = 11.4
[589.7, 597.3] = 11.2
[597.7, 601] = 11.5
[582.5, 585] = 11.7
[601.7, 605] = 11.5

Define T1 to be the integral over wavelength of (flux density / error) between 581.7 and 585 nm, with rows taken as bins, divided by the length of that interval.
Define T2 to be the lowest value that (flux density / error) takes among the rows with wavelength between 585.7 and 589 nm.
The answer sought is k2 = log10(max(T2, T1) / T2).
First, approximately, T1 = 16.5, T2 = 14.9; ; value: 0.044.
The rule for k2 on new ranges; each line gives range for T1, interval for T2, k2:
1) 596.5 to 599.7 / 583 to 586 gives 0.015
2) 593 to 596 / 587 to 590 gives 0.097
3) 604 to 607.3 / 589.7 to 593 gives 0.000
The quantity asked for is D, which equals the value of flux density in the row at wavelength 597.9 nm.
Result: 11.8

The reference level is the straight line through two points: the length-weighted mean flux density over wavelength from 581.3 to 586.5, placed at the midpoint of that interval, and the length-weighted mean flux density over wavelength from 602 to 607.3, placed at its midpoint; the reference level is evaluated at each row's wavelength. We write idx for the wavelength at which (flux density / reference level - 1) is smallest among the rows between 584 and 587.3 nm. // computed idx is 585.9 nm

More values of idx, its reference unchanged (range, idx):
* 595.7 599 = 598.3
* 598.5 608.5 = 601.1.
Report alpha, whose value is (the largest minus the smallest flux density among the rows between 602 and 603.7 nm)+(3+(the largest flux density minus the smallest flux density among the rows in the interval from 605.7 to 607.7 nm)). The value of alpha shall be 7.8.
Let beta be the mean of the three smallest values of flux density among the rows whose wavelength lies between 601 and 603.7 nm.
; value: 10.0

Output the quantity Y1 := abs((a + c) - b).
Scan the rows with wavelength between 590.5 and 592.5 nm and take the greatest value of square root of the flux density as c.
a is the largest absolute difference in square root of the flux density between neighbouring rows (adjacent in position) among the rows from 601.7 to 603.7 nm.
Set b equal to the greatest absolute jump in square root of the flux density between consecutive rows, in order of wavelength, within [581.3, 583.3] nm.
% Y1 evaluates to 3.5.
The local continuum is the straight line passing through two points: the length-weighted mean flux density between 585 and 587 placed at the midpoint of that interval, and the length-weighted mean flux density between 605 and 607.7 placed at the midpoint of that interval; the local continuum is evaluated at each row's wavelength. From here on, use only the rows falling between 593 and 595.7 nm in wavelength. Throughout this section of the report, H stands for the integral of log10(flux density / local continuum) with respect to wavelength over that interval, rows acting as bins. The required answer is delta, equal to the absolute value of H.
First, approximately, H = 0.00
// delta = 0.00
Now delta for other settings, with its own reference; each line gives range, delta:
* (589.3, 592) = 0.04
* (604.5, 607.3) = 0.00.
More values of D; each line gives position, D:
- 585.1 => 12.2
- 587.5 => 12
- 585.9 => 10.41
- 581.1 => 11.47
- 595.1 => 11.37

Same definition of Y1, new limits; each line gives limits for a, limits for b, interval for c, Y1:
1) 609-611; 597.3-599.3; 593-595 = 3.6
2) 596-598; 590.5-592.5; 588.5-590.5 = 3.5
